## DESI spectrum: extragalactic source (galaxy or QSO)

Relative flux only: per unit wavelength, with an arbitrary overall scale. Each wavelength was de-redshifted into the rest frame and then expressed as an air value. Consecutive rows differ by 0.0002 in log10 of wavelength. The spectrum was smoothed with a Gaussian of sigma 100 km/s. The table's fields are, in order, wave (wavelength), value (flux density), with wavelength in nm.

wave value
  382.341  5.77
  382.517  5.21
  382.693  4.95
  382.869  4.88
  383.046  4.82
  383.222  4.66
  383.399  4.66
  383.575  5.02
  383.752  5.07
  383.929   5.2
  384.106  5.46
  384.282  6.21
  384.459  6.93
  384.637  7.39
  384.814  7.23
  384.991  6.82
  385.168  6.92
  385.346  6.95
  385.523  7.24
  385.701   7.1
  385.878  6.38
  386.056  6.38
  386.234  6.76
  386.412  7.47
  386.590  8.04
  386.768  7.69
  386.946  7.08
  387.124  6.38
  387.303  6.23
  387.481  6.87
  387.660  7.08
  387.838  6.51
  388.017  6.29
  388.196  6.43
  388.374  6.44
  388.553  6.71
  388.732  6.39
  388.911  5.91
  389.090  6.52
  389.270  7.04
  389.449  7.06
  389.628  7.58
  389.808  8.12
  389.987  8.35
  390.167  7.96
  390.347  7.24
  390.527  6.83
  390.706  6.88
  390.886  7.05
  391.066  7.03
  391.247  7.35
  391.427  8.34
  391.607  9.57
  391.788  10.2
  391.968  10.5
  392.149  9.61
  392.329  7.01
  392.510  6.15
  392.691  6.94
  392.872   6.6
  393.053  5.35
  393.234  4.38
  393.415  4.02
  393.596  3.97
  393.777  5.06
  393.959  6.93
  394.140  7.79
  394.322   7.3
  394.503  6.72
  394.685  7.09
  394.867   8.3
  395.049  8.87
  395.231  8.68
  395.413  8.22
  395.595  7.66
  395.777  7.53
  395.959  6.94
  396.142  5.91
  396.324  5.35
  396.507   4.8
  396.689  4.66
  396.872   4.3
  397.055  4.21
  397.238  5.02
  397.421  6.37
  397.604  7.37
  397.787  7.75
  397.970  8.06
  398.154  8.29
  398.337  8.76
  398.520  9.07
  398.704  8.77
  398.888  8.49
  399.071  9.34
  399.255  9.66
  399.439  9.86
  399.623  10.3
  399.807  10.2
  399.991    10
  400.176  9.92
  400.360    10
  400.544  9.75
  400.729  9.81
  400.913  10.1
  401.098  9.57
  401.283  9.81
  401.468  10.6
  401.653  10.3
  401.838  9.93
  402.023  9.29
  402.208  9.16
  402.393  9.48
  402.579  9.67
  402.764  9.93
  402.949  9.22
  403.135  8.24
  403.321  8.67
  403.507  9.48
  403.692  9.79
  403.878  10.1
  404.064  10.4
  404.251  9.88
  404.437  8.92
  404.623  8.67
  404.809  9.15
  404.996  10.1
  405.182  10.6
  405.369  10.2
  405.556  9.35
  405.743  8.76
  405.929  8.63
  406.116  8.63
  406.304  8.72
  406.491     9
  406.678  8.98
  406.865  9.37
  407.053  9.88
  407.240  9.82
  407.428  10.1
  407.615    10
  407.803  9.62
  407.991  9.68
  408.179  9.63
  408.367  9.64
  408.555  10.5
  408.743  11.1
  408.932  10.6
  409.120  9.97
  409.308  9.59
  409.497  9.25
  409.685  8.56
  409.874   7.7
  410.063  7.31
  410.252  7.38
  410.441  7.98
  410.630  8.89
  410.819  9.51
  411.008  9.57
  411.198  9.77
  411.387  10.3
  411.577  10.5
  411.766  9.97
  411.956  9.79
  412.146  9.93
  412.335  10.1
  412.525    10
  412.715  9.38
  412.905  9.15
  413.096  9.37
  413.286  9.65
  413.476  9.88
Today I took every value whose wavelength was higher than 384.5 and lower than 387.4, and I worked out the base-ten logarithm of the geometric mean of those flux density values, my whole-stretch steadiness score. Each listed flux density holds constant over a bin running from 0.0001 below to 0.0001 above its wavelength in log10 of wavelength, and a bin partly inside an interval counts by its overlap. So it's 0.84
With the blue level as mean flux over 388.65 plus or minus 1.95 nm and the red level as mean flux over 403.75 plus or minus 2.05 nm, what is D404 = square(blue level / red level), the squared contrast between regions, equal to 0.53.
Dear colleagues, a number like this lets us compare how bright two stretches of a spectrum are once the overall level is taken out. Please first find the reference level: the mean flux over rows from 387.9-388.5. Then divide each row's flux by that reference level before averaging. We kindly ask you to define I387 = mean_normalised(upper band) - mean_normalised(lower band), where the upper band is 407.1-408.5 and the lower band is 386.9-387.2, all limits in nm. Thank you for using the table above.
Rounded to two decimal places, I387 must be 0.48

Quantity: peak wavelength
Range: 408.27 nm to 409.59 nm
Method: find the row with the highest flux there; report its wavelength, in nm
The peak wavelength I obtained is 408.743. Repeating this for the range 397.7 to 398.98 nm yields 398.520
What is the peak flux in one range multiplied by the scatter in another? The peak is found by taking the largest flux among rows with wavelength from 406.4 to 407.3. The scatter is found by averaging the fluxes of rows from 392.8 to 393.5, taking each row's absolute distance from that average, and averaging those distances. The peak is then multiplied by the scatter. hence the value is 8.8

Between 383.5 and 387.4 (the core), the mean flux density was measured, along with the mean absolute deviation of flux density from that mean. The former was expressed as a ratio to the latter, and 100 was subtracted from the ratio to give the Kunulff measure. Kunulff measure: -90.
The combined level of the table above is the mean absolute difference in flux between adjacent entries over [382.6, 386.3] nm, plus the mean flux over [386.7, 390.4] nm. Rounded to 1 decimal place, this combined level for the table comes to 7.2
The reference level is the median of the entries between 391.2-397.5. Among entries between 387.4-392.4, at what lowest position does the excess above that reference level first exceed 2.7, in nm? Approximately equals 391.788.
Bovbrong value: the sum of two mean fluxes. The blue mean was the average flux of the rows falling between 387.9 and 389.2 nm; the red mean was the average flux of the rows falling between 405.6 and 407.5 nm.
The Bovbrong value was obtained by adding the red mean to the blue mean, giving 15.6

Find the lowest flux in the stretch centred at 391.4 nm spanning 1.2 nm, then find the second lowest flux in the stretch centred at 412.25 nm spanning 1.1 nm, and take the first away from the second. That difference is 2.8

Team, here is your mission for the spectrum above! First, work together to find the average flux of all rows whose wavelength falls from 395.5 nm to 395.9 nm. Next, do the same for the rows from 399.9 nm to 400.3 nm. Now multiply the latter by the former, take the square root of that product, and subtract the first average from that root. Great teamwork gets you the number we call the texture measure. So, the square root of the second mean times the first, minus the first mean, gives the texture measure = 1.1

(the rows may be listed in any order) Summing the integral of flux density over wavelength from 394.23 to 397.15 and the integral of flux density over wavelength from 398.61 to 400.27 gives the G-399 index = 35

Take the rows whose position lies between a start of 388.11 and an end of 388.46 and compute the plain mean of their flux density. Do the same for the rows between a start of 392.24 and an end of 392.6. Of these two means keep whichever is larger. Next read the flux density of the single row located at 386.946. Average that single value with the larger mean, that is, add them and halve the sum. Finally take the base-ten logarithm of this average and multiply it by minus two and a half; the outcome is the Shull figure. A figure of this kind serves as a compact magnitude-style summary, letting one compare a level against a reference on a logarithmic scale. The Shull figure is -2.09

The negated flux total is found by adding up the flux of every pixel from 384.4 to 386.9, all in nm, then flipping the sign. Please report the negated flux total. -99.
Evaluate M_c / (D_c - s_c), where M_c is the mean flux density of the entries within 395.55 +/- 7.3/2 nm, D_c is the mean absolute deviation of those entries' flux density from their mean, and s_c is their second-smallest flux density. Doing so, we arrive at -2.7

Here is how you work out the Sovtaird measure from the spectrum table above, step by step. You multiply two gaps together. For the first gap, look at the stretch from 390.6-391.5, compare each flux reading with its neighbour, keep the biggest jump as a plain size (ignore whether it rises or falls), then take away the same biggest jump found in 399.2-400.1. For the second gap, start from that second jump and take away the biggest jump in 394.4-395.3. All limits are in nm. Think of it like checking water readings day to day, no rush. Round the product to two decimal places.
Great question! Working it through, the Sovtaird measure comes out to -0.42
